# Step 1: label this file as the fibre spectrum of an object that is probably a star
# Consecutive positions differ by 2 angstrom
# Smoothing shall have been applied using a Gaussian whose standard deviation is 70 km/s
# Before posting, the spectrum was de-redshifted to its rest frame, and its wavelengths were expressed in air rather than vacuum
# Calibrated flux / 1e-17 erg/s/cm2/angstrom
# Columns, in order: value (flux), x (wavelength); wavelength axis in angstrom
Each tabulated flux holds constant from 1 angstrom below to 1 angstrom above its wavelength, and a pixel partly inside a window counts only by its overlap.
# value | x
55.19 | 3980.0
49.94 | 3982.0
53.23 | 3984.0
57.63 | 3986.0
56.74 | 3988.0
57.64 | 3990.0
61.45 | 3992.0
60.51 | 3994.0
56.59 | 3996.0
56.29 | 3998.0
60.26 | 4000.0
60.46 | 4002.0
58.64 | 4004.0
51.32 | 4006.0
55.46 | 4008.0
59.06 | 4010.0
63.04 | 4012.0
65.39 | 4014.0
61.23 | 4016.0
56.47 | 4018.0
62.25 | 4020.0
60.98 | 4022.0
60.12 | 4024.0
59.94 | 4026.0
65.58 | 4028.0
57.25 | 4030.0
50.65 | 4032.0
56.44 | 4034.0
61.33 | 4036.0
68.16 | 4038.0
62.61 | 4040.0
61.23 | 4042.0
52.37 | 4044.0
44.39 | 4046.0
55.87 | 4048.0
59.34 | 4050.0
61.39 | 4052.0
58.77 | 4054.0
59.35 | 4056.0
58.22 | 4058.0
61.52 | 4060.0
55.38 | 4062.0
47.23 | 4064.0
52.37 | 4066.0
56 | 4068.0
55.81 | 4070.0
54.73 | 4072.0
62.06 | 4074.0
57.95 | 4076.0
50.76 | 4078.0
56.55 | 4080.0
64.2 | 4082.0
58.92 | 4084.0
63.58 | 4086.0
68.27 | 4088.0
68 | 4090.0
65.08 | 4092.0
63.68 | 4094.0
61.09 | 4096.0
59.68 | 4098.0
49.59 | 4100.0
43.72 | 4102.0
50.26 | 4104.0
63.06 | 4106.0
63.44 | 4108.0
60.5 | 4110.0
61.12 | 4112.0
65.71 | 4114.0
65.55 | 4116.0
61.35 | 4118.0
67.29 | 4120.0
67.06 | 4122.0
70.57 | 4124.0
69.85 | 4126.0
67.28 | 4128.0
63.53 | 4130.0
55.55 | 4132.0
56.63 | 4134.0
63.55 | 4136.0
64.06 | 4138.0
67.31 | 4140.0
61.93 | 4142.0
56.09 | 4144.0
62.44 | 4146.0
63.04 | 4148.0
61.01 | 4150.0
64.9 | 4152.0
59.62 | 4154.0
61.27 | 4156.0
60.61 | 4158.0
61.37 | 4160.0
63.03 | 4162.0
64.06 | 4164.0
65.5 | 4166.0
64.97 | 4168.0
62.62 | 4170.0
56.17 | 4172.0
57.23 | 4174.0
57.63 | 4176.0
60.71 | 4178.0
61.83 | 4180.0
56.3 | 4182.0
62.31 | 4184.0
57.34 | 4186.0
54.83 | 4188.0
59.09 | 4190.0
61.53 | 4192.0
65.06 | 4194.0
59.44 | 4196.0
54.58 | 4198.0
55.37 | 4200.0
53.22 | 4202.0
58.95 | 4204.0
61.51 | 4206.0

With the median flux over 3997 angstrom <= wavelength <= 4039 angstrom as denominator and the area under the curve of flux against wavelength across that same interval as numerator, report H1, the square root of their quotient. 6.4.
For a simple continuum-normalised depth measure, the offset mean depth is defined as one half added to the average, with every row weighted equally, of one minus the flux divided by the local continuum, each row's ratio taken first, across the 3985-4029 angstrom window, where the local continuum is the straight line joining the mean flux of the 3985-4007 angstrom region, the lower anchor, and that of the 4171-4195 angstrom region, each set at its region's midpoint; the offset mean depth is 0.476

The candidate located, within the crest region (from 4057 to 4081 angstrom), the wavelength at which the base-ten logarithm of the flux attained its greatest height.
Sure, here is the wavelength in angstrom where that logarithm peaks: 4074.0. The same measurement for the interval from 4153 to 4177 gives 4166.0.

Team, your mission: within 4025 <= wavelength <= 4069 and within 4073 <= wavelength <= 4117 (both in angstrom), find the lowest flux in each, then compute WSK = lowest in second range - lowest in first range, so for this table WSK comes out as -1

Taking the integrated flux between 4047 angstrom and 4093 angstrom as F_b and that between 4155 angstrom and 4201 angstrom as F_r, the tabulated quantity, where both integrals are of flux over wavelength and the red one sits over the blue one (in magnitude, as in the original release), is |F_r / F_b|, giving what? 1.02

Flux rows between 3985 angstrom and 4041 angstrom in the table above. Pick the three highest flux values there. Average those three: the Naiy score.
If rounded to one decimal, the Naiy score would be 66.4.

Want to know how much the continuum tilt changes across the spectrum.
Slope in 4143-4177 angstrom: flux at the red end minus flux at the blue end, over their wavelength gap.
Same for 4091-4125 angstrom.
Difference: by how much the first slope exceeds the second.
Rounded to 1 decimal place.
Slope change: -0.1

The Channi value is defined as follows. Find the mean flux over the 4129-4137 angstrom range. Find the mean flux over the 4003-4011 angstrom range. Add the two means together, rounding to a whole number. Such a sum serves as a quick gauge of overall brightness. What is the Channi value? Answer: 116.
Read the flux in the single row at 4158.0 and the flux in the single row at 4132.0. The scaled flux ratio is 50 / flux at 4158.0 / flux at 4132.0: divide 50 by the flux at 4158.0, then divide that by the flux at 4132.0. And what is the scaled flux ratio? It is 0.0149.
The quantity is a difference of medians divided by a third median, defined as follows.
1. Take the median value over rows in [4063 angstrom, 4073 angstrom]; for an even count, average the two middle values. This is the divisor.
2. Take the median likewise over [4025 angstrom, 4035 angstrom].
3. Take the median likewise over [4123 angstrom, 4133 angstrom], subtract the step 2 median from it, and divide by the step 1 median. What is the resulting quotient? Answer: 0.18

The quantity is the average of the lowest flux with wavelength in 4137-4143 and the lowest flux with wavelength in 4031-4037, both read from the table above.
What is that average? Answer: 56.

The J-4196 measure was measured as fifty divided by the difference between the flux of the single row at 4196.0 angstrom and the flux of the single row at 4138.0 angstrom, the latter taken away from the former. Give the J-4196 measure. -11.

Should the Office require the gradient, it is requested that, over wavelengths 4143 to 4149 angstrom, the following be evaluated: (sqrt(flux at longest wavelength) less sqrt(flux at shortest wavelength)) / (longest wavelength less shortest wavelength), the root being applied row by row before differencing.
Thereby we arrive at 0.11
